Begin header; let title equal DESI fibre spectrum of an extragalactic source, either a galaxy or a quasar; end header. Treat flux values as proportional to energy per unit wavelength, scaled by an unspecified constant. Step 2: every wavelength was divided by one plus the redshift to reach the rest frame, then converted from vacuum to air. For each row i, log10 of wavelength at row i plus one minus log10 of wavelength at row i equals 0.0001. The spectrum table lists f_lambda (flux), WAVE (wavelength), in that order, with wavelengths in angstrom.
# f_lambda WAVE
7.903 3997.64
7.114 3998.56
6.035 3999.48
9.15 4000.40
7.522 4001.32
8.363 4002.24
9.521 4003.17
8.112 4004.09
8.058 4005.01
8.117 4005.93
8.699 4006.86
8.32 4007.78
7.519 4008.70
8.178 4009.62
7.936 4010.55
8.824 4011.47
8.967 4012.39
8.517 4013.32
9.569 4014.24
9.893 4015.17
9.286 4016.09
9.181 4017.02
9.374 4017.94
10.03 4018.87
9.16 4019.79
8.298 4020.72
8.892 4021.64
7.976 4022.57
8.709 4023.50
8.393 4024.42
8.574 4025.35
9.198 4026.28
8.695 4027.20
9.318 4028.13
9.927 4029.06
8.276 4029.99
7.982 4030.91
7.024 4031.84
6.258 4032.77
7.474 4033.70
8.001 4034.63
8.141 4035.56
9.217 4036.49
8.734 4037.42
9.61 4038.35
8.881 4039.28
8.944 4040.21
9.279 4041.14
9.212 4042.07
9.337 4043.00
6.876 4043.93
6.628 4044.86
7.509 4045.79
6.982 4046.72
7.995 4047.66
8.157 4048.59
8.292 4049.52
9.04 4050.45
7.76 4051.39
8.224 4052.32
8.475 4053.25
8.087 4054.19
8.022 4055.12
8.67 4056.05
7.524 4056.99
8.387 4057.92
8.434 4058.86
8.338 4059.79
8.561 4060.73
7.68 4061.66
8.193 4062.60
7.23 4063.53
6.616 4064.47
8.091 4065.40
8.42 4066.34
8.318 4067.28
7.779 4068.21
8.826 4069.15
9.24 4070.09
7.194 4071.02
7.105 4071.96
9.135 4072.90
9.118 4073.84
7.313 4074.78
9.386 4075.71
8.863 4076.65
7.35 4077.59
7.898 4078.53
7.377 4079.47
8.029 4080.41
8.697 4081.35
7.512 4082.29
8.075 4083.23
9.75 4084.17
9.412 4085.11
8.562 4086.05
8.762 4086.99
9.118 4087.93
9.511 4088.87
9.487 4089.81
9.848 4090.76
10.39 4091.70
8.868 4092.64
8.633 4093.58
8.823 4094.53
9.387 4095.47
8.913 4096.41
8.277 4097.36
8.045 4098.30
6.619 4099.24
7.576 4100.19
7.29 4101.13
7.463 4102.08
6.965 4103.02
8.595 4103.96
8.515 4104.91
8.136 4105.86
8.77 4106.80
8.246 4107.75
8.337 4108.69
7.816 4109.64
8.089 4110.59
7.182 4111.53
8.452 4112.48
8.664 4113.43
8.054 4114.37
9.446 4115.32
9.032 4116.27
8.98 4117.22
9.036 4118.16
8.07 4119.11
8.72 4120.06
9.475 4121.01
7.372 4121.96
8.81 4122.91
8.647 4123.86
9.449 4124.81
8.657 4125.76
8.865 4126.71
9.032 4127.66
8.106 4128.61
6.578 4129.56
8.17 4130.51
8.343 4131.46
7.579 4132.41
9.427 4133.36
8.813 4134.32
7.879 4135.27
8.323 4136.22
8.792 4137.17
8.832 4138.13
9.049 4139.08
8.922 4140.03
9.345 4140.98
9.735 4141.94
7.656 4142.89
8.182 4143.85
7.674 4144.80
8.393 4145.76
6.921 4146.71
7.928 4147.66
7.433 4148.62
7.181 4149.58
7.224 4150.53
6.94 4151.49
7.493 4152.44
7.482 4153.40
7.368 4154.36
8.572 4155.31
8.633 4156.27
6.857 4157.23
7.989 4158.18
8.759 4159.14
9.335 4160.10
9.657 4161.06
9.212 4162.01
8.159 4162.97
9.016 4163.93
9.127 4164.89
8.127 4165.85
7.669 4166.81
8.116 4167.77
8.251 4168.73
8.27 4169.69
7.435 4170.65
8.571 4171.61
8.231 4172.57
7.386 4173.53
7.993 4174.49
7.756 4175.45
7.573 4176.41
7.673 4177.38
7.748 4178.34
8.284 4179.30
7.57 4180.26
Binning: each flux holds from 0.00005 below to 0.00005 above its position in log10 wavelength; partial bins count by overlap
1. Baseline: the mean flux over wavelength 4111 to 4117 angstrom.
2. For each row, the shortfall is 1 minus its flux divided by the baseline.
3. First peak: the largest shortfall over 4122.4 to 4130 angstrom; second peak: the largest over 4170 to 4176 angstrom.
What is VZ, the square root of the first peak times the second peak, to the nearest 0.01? 0.17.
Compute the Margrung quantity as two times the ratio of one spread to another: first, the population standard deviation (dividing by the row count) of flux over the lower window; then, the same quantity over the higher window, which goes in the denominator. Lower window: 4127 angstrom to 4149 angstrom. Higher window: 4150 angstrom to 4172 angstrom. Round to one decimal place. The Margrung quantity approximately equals 2.0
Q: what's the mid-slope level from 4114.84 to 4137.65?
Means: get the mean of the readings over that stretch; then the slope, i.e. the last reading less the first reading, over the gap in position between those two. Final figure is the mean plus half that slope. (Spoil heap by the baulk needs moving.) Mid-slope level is 8.55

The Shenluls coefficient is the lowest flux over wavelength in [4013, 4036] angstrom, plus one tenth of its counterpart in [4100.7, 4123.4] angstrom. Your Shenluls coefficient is 6.95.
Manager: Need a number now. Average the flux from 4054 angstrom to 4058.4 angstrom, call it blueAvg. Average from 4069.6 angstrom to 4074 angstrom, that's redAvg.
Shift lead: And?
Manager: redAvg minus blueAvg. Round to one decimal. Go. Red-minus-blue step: 0.2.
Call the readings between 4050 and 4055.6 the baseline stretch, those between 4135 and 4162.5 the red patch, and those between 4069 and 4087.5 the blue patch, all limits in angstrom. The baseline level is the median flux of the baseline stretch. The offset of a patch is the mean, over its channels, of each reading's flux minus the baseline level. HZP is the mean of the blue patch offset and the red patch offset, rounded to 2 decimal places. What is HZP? 0.13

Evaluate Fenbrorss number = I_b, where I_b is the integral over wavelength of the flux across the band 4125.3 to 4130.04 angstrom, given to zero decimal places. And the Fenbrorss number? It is 39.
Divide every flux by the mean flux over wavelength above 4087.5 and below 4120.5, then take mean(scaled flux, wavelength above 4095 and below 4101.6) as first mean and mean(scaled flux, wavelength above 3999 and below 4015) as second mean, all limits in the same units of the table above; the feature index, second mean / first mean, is 1.04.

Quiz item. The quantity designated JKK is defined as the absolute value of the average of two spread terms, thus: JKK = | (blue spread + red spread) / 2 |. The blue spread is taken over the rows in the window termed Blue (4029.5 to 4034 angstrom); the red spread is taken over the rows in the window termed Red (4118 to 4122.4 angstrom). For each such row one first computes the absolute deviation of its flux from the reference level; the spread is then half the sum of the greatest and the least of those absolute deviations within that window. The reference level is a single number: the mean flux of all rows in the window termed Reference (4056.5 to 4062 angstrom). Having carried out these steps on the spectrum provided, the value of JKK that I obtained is 0.9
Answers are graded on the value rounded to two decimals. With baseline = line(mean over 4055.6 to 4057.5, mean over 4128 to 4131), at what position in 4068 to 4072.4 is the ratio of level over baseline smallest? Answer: 4071.96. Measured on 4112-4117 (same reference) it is 4114.37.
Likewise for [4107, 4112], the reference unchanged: 4111.53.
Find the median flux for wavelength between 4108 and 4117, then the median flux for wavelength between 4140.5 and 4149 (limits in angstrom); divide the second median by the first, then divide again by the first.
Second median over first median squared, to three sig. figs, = 0.114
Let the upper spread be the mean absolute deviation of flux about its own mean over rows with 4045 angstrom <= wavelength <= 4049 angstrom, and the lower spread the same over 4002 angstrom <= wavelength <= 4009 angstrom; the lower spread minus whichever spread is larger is -0.023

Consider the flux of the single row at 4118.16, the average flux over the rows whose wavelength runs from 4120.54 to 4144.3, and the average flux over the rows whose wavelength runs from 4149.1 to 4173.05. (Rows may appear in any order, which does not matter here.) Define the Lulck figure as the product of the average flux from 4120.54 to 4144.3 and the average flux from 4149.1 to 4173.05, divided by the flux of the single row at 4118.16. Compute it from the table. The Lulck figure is 7.7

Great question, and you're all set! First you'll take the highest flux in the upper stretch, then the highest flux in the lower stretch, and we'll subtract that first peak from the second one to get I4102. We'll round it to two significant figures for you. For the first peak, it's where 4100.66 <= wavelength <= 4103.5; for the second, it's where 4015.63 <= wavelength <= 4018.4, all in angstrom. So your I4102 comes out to 1.9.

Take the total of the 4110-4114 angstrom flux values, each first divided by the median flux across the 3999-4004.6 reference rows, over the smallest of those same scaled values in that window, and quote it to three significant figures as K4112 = 4.51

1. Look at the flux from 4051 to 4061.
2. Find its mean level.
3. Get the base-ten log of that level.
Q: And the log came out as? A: 0.915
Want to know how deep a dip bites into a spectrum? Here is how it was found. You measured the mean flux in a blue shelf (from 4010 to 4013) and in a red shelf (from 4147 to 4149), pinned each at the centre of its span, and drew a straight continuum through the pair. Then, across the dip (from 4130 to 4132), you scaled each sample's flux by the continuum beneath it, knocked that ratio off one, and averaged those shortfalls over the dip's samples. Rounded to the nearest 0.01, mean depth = -0.06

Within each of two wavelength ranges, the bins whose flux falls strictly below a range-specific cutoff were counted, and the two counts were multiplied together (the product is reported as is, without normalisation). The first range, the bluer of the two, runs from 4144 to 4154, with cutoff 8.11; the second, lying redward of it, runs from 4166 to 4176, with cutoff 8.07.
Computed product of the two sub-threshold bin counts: 45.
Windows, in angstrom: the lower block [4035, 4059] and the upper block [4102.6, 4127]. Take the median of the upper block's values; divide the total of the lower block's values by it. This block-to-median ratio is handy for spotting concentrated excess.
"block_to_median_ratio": 25.1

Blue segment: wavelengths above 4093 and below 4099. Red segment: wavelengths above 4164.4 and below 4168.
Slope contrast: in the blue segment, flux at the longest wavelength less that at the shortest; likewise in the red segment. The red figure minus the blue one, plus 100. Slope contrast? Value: 100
